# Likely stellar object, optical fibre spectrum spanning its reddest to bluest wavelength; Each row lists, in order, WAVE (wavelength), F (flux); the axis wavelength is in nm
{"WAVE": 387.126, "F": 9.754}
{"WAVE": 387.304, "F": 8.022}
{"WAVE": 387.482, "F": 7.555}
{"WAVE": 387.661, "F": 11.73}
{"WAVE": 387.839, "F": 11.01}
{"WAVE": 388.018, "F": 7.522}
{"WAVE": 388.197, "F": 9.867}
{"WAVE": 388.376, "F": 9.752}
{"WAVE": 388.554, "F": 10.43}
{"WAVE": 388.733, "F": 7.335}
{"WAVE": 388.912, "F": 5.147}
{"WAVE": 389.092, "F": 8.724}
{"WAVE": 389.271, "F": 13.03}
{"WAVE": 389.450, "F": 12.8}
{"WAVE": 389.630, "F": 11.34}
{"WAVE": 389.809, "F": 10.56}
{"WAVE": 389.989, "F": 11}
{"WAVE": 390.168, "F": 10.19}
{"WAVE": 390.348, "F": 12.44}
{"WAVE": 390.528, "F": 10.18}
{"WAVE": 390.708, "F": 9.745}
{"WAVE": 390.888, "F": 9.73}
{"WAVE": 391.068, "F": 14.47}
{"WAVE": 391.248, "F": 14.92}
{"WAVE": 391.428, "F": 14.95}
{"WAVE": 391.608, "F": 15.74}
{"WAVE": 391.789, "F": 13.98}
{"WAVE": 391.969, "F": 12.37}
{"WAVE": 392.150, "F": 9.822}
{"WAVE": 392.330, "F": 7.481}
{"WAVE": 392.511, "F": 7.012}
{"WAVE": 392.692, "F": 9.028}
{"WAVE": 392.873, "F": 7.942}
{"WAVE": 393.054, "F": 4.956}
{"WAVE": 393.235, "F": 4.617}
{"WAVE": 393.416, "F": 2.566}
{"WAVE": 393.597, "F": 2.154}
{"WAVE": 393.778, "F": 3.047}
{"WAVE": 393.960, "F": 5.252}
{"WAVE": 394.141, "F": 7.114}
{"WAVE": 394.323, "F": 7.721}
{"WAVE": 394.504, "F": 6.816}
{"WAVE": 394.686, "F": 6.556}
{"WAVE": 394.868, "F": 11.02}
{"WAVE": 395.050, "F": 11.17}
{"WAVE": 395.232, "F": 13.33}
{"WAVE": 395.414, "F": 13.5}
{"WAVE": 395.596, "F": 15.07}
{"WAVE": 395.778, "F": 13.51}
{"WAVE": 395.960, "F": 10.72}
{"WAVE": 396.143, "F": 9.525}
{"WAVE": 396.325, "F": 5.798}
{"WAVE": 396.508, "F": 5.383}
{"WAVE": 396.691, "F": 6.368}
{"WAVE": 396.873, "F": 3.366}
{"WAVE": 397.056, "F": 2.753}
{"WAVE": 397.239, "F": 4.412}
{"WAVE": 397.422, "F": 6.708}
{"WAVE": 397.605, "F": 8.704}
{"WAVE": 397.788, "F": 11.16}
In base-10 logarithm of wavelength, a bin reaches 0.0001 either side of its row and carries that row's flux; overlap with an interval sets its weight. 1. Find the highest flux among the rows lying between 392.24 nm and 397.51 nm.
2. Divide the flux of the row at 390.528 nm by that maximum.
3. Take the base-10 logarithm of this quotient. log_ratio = -0.17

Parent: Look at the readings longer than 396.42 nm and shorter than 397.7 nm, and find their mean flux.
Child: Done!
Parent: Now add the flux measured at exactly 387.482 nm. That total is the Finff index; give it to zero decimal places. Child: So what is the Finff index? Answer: 13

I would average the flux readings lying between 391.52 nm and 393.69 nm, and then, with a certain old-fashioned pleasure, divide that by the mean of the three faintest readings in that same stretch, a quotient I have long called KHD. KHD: 2.6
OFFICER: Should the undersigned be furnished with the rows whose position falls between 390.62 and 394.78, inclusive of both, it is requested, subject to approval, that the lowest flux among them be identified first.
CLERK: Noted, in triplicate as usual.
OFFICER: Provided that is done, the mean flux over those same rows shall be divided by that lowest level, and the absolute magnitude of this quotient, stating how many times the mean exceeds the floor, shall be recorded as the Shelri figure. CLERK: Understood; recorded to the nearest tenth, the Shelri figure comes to 4.0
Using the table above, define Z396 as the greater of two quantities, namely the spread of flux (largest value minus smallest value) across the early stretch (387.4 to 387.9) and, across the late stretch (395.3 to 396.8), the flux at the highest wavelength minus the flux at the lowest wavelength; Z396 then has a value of 4.2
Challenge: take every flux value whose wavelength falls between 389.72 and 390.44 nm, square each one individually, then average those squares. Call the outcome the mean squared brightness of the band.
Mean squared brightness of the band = 123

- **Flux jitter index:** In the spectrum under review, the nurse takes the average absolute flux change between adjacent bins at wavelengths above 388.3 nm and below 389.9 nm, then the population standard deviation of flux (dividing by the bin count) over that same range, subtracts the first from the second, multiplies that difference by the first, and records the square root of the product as 0.9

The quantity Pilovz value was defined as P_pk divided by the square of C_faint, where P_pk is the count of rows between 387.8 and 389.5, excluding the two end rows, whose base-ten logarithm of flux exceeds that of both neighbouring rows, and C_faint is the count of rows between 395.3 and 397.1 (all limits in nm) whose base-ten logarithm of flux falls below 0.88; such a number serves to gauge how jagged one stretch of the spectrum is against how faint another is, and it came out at 0.12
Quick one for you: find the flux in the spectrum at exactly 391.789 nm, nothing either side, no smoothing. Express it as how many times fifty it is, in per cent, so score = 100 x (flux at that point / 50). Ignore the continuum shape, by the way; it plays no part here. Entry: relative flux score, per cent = 28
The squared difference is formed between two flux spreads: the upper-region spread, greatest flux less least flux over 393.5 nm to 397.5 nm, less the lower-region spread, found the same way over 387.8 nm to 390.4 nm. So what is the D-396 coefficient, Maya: 25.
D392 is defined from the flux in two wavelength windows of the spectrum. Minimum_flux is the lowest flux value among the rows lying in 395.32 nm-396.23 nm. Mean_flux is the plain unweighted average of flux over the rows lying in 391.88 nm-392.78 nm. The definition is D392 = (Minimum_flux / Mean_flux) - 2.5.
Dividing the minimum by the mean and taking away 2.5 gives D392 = -1.5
